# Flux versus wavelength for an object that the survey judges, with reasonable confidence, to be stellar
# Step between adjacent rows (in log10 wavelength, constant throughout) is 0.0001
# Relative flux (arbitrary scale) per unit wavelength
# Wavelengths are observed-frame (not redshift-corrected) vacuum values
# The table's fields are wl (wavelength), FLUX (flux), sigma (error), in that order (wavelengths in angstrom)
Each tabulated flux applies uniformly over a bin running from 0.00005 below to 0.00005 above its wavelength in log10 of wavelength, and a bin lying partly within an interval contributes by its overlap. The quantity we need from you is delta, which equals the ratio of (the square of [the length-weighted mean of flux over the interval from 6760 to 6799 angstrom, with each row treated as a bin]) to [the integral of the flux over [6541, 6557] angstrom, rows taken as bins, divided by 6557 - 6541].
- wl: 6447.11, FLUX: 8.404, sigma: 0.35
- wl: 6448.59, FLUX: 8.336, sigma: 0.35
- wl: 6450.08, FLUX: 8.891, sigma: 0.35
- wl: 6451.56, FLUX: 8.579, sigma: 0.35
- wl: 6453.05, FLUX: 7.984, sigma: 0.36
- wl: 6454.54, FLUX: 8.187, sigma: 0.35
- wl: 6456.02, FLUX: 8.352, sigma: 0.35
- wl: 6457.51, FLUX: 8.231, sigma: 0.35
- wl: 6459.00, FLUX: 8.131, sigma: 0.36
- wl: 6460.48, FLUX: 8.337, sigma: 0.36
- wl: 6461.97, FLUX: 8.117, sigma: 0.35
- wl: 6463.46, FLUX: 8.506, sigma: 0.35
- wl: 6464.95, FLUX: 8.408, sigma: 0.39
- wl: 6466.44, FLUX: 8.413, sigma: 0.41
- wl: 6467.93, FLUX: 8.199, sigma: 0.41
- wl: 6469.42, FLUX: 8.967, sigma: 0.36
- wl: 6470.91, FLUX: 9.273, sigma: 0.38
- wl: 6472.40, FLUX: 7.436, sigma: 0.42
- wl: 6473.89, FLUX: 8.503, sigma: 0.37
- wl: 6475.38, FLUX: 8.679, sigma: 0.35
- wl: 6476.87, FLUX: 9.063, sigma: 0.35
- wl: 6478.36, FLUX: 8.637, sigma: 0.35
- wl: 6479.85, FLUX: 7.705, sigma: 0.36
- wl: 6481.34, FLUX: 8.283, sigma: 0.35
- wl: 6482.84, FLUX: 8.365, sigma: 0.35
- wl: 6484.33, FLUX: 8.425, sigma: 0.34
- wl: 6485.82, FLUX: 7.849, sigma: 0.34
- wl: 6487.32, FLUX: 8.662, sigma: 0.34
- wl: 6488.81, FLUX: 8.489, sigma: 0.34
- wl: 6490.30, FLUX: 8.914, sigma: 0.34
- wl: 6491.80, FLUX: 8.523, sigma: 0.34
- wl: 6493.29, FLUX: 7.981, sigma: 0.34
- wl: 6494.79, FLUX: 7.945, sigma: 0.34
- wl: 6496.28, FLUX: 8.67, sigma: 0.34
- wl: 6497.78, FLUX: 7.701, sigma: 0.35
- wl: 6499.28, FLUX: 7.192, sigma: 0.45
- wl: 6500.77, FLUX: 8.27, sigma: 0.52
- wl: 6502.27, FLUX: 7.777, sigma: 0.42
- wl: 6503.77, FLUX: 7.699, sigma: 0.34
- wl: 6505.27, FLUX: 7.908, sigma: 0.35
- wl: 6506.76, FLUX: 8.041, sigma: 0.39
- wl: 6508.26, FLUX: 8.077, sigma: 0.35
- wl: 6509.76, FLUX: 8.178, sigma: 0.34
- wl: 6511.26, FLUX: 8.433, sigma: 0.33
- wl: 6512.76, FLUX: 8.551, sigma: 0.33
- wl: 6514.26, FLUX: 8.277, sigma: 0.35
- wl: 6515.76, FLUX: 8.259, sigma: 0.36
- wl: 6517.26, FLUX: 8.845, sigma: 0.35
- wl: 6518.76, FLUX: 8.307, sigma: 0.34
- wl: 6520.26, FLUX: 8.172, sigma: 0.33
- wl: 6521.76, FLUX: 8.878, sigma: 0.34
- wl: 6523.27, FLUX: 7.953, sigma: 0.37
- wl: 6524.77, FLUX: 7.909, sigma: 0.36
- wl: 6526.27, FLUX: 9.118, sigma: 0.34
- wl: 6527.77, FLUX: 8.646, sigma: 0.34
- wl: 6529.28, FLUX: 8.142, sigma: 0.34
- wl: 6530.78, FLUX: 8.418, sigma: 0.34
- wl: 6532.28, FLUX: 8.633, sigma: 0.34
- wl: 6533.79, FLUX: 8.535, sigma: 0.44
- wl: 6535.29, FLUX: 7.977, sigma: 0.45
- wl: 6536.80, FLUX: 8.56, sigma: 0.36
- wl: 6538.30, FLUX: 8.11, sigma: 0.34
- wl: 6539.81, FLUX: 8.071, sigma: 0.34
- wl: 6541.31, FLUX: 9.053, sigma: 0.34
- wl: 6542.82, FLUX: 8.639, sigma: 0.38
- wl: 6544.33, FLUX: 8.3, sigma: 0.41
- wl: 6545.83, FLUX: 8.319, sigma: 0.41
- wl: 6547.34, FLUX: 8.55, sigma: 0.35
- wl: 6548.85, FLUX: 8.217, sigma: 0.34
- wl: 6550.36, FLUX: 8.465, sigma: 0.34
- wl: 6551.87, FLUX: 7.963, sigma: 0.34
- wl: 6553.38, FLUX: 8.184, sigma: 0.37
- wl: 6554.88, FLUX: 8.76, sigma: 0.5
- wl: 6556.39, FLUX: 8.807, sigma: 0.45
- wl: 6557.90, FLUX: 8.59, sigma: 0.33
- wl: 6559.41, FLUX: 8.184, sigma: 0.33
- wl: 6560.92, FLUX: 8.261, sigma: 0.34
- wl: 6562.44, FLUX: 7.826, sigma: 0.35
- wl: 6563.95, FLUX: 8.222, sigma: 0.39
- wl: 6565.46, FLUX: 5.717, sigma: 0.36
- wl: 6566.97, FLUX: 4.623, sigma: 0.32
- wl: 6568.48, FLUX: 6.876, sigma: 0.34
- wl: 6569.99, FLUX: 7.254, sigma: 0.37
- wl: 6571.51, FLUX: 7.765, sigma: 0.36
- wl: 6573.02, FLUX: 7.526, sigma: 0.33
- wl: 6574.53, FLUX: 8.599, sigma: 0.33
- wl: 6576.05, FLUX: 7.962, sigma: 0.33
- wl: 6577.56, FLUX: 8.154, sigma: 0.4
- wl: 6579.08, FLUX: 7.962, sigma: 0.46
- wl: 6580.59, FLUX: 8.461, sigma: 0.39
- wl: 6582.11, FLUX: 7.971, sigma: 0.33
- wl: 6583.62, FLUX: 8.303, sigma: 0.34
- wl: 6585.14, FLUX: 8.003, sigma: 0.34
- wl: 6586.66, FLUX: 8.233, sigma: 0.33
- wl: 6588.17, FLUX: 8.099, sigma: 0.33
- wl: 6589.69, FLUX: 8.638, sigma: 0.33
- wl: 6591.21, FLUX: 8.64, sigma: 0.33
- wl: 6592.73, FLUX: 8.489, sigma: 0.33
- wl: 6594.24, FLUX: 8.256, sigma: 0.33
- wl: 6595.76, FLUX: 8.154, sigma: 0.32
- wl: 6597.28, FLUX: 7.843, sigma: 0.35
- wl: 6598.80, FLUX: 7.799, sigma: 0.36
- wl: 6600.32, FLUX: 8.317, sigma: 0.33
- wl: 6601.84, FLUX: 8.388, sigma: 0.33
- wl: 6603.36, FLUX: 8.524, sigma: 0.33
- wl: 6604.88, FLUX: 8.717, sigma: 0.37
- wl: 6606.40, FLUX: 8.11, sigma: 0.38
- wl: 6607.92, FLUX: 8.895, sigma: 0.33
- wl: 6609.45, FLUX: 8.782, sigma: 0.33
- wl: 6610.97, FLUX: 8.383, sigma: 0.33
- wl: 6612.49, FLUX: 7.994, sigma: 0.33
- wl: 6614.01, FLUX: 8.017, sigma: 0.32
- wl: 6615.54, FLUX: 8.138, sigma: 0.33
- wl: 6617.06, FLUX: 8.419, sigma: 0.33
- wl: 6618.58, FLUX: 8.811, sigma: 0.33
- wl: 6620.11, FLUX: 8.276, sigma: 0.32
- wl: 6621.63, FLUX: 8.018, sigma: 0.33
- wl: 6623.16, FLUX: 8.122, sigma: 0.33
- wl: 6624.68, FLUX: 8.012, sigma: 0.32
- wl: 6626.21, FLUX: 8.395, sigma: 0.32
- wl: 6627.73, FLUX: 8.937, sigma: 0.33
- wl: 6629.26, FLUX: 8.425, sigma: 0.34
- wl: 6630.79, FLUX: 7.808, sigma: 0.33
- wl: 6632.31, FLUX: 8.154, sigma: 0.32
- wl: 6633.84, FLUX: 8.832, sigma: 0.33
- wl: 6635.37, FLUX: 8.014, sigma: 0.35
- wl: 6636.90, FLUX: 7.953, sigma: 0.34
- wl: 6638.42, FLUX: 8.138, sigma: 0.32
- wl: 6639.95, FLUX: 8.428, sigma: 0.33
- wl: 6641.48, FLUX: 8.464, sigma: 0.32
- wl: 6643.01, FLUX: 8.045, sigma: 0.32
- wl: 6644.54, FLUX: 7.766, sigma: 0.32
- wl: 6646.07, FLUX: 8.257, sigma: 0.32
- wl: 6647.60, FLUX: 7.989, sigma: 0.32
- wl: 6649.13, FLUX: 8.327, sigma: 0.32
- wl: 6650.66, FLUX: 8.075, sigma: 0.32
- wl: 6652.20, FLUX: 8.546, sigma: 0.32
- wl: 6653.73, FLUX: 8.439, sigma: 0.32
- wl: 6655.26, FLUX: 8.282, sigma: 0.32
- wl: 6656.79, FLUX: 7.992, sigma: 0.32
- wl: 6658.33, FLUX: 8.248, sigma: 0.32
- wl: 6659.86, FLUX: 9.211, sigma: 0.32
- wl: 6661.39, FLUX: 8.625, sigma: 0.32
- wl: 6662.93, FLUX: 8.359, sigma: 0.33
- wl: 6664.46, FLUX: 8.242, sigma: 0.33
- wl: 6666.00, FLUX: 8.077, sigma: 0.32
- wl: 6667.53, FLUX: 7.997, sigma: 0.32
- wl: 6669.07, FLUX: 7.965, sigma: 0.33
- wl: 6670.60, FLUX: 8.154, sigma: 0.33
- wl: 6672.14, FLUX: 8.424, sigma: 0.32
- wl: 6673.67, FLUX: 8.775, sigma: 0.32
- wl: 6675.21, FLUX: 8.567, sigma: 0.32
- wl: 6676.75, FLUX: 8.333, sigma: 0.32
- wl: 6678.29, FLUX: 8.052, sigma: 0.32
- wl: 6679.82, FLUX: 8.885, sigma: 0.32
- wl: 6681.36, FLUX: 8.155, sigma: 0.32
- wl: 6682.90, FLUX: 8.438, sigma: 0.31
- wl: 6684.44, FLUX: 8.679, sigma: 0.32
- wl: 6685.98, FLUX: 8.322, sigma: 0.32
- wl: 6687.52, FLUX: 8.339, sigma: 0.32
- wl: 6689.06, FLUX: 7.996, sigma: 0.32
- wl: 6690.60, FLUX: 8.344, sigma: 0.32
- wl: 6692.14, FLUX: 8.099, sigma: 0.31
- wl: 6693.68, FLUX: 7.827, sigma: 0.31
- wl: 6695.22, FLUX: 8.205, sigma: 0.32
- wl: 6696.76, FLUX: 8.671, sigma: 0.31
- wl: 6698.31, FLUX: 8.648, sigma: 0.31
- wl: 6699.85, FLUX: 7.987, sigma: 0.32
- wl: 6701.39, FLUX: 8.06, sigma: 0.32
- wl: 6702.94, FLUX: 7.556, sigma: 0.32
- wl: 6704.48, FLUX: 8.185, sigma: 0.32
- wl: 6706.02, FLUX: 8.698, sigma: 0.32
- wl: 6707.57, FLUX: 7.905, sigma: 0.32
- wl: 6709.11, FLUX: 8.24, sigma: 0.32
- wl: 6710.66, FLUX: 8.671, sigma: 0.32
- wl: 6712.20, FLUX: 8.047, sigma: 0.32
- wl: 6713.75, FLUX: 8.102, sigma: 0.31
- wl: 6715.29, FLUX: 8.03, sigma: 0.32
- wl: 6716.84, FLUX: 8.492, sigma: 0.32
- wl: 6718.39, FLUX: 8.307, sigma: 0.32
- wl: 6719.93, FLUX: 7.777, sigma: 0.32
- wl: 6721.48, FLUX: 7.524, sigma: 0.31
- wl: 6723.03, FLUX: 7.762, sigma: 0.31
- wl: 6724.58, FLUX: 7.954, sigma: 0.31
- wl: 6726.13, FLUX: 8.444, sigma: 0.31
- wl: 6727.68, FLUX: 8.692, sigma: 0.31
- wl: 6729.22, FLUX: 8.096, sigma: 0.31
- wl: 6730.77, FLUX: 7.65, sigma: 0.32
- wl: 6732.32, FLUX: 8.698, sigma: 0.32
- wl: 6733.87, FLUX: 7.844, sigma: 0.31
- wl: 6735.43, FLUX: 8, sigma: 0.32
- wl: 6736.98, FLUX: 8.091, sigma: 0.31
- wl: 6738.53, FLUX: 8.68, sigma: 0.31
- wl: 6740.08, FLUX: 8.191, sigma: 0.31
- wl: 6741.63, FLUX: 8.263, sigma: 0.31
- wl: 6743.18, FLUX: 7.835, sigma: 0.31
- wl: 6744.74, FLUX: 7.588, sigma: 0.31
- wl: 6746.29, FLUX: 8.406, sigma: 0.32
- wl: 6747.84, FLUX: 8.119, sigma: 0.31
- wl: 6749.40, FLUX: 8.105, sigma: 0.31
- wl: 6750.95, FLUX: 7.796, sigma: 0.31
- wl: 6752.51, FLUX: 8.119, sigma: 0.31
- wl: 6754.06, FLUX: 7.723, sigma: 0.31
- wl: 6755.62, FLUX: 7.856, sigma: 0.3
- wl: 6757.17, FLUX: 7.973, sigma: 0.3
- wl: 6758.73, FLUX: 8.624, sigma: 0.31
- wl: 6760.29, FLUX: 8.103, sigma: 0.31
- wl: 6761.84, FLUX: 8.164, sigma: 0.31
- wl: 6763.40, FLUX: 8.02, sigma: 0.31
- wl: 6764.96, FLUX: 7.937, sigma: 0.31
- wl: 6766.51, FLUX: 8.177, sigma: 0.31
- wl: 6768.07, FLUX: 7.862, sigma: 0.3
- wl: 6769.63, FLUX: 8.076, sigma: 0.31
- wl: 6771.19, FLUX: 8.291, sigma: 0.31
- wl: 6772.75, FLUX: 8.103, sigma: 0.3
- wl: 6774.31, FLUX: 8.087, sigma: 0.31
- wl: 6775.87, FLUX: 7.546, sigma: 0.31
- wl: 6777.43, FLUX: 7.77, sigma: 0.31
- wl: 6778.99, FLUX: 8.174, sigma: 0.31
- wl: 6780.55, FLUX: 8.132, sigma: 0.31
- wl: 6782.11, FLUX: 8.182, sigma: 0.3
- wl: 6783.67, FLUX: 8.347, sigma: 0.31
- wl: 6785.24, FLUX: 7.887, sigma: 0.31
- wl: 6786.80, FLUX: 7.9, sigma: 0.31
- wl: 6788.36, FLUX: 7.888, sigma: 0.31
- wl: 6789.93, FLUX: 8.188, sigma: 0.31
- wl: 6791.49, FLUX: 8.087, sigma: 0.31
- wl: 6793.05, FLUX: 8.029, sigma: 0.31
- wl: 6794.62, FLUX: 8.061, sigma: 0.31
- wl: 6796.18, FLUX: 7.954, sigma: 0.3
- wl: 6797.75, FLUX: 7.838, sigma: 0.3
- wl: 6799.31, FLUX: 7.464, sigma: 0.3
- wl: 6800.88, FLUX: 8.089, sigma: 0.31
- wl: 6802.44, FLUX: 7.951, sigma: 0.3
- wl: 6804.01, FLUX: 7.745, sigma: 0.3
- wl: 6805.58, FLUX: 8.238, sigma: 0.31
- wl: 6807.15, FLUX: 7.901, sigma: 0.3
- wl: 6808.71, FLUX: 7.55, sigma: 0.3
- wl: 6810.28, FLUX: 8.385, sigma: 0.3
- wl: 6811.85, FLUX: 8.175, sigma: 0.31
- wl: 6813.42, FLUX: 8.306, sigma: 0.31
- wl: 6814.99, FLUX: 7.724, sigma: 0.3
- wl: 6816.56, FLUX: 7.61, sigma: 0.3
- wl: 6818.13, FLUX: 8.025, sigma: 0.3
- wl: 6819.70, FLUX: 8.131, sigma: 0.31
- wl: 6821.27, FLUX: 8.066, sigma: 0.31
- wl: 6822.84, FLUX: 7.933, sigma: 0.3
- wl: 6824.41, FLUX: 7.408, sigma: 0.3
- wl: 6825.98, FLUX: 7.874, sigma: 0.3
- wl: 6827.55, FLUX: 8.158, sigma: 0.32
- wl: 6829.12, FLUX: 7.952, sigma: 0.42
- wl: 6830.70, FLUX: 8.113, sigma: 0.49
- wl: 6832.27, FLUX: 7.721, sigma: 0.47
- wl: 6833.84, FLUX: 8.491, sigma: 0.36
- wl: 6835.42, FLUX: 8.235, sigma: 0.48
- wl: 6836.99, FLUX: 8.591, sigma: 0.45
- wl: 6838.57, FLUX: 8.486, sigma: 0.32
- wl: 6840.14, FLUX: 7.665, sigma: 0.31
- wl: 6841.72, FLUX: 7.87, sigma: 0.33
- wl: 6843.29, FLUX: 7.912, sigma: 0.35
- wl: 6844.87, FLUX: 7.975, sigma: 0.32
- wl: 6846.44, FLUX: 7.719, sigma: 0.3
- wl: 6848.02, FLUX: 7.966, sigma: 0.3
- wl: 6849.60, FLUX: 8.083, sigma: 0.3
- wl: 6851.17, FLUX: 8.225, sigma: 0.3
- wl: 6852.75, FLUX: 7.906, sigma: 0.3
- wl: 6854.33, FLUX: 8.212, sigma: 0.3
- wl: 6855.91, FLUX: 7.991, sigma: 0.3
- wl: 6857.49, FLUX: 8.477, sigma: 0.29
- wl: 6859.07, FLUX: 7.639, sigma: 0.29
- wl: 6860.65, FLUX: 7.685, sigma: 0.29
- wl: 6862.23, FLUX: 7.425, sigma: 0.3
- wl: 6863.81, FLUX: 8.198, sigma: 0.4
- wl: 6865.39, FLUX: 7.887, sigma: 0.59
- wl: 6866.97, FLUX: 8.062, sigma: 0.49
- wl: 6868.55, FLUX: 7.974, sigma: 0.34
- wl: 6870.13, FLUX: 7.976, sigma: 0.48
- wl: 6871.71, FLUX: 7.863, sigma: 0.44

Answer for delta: 7.62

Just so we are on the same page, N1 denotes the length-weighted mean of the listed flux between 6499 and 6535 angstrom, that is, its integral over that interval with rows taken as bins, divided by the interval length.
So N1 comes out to 8.27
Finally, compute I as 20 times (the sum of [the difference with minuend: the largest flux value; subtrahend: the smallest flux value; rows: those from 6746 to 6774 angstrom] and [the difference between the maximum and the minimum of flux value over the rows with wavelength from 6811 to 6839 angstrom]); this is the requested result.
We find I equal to 41.7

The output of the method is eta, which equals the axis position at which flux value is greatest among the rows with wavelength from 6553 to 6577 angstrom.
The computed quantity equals 6556.39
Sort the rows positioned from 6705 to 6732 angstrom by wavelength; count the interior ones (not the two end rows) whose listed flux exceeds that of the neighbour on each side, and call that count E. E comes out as 4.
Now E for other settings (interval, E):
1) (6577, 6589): 3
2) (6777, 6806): 6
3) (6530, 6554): 5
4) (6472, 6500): 5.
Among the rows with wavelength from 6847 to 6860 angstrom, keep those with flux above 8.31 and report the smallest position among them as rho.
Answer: 6857.49 angstrom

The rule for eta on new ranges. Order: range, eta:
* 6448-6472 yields 6470.91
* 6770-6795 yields 6783.67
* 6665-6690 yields 6679.82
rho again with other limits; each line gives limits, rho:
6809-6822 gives 6810.28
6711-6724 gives 6716.84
